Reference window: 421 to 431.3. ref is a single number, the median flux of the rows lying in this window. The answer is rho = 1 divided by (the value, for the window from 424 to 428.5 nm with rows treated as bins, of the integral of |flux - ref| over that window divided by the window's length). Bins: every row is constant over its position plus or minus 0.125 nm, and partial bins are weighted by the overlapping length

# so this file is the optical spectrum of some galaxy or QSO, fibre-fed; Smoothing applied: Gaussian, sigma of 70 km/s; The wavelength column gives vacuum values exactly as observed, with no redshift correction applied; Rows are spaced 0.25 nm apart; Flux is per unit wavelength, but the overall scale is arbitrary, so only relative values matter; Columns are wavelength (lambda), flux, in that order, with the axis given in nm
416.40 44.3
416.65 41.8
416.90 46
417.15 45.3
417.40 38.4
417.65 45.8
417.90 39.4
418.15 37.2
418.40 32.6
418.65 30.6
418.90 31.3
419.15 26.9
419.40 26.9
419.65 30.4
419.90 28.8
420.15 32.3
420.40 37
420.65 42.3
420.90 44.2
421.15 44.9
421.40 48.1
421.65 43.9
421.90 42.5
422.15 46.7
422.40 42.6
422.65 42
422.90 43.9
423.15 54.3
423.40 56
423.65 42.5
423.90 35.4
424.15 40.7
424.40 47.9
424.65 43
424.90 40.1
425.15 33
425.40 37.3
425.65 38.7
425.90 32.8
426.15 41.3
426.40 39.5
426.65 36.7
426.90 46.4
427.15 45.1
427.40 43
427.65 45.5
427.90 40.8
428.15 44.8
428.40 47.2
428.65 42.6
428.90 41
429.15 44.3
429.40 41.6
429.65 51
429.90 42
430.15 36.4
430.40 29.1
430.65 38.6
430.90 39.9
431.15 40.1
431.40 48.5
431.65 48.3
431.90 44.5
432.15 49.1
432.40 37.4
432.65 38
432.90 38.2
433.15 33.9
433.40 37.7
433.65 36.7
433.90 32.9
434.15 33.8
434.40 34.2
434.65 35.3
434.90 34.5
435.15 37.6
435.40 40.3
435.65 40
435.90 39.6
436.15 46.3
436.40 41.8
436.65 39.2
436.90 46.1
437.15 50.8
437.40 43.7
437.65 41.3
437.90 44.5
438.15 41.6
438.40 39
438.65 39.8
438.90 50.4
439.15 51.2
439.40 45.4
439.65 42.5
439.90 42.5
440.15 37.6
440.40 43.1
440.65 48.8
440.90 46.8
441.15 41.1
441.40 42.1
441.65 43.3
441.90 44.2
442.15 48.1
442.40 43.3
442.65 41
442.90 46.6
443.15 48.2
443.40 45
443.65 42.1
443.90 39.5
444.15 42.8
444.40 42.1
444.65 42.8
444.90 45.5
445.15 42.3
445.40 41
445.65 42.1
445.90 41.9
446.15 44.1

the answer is 0.27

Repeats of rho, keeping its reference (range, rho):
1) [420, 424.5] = 0.24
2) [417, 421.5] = 0.13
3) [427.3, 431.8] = 0.27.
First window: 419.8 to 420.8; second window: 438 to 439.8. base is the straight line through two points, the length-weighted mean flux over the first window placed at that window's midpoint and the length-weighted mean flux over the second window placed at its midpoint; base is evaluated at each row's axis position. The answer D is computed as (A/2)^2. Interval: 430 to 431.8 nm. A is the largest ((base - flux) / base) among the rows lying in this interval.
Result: 0.019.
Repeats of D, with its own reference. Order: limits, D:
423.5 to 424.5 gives 0.001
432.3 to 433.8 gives 0.008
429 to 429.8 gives 0.001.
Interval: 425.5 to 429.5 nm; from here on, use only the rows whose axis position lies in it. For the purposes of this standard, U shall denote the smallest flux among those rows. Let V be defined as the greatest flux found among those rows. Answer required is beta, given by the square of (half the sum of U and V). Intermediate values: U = 32.8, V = 47.2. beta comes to 1600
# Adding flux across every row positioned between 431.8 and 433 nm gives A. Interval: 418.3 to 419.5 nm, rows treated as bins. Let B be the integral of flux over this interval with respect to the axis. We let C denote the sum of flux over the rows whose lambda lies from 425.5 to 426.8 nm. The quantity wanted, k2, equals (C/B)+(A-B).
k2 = 177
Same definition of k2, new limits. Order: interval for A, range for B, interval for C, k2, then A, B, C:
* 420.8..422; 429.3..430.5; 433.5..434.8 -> 179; 224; 48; 173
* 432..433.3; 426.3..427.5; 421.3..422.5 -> 150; 197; 51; 224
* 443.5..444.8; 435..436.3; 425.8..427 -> 160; 209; 53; 197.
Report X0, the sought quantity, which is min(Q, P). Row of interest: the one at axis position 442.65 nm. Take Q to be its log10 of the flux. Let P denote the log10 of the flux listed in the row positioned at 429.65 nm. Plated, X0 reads 1.61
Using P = 1.71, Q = 1.61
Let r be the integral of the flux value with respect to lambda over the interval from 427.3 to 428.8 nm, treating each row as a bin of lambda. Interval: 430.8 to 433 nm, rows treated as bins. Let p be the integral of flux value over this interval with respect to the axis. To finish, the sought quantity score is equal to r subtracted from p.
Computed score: 28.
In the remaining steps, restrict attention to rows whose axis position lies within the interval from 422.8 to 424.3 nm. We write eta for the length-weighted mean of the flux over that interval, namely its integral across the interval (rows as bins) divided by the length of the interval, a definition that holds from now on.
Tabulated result 46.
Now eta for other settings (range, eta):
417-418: 42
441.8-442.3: 46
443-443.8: 45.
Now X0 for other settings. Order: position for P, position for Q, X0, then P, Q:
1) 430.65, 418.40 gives 1.51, 1.59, 1.51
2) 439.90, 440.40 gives 1.63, 1.63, 1.63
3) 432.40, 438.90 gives 1.57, 1.57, 1.70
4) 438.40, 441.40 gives 1.59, 1.59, 1.62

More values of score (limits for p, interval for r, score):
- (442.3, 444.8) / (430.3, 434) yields -38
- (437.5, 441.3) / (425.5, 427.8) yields 72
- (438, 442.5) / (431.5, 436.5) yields 3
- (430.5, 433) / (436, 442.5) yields -181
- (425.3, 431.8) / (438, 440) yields 183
